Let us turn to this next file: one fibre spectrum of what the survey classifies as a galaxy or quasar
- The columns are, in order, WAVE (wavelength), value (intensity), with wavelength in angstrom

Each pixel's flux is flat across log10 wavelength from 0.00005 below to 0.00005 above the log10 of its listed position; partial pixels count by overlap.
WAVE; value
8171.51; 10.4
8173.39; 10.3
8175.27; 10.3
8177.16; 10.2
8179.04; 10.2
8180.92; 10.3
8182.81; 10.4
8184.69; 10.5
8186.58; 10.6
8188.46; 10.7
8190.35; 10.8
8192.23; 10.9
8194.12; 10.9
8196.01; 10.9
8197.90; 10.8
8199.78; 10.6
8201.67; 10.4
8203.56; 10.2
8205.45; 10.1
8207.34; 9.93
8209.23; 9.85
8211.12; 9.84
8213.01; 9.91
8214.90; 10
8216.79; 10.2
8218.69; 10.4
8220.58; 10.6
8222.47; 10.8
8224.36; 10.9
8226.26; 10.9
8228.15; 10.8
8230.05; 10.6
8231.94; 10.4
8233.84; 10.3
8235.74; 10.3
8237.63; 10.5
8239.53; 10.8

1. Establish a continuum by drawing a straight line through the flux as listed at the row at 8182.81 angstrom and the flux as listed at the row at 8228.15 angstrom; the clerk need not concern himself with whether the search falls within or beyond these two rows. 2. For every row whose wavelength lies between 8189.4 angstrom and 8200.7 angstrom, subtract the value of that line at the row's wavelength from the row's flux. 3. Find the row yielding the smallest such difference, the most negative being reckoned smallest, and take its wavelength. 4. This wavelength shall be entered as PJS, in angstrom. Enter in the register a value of 8199.78 angstrom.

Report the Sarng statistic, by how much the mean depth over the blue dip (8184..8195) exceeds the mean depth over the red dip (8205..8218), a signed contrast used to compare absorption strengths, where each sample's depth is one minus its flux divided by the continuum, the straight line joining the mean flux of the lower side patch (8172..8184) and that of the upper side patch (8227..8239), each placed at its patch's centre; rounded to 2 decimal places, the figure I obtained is -0.08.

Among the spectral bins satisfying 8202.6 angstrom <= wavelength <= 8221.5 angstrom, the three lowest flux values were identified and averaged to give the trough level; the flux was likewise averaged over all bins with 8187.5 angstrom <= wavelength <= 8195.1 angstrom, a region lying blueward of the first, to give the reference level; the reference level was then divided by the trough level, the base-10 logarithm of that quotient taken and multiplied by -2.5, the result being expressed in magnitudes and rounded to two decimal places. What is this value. -0.10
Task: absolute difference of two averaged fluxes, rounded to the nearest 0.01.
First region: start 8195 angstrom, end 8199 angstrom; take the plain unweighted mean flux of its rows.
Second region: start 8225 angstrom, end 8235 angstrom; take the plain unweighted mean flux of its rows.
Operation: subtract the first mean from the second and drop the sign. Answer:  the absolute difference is 0.25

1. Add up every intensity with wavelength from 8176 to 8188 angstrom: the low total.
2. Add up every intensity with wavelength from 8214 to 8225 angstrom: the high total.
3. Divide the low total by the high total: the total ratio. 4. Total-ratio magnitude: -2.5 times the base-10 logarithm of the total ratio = 0.012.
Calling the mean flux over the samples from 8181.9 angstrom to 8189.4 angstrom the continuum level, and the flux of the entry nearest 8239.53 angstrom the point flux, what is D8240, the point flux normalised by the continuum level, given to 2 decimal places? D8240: 1.02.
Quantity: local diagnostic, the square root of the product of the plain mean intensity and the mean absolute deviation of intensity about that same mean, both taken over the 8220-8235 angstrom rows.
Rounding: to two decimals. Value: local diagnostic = 1.41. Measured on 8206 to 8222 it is 1.53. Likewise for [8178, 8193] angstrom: 1.45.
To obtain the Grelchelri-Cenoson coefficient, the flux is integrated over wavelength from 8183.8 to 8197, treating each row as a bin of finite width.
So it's 142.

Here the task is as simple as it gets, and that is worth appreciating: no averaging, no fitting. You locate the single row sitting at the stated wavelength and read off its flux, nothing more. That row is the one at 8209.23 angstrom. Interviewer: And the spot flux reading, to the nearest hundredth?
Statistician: 9.85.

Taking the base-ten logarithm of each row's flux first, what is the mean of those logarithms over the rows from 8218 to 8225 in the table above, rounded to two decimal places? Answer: 1.03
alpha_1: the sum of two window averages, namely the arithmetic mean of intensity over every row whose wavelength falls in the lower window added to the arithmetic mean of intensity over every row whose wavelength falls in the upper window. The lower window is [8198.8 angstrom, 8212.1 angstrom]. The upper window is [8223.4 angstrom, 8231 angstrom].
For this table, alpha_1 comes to 20.9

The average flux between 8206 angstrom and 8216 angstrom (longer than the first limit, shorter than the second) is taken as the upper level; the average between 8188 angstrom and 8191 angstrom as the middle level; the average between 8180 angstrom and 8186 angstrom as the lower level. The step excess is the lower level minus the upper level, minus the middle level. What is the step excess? -10.3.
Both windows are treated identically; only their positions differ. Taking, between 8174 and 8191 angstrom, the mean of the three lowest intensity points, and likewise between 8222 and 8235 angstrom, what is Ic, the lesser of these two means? 10.2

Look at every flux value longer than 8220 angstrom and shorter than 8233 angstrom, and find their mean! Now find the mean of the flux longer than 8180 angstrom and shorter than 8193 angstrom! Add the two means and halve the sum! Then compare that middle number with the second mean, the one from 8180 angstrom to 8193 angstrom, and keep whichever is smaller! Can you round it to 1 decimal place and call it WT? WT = 10.6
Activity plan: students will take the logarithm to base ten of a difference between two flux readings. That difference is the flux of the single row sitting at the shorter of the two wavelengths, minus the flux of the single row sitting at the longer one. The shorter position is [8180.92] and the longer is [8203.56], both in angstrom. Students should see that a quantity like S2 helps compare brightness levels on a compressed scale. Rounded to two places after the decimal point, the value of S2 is -1.00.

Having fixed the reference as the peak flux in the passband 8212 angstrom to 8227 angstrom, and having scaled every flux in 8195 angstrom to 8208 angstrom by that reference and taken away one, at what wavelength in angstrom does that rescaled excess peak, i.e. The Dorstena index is 8196.01 angstrom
